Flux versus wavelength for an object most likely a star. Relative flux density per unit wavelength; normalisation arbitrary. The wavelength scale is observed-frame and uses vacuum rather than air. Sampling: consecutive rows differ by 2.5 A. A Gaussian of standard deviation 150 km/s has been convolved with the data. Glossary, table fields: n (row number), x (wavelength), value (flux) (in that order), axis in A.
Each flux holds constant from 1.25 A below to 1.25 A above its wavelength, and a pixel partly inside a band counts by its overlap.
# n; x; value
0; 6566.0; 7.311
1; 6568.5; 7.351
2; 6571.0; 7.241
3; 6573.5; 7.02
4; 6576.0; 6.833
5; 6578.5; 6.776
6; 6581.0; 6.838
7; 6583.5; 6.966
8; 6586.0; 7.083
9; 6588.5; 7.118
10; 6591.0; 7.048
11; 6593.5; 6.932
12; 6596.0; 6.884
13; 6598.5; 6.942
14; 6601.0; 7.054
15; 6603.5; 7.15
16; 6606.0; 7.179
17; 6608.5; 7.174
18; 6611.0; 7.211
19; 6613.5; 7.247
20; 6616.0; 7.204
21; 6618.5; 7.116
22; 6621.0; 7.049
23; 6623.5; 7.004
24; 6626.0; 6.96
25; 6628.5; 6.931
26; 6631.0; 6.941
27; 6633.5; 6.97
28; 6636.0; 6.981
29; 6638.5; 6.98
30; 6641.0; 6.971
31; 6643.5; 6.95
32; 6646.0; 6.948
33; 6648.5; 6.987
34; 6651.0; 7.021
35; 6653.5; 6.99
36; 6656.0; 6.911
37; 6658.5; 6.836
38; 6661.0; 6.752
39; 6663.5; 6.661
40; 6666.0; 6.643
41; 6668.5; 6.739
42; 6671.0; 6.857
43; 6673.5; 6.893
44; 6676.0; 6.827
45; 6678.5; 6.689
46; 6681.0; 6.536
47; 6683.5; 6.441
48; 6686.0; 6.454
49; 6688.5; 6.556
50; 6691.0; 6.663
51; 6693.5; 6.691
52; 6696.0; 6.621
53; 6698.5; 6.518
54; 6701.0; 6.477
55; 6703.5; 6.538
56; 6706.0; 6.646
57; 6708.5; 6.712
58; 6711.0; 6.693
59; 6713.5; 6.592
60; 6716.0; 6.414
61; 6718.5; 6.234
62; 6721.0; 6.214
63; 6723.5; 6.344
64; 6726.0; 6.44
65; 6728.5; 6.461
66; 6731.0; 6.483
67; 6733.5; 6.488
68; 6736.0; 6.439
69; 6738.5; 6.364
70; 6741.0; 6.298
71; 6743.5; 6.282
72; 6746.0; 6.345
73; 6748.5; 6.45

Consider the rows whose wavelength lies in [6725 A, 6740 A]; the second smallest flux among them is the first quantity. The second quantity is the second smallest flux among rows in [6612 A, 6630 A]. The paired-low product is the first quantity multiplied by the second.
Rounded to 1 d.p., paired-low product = 44.8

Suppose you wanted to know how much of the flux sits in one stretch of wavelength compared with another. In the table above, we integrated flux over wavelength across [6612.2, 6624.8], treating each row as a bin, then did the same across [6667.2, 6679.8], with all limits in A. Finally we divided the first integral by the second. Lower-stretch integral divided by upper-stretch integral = 1.05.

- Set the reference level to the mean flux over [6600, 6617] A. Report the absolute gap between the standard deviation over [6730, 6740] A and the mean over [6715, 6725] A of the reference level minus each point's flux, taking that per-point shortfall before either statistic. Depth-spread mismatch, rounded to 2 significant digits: 0.82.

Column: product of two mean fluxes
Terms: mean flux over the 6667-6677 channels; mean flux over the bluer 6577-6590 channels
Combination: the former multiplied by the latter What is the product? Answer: 47.5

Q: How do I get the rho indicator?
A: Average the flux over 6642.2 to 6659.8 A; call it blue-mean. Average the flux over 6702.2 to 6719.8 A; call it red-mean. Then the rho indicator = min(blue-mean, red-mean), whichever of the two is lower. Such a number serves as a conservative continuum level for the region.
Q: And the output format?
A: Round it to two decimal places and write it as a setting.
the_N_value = 6.55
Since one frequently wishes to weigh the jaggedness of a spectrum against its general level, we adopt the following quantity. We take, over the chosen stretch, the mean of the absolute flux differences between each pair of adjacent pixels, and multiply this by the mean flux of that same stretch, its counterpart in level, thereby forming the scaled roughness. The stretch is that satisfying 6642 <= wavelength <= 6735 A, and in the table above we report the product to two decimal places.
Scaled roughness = 0.48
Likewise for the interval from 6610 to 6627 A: 0.38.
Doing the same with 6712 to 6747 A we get 0.45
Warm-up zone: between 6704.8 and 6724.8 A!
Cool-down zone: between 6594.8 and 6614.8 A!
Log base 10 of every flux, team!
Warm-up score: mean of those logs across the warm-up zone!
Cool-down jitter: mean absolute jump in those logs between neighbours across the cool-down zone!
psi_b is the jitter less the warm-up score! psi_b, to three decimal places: -0.808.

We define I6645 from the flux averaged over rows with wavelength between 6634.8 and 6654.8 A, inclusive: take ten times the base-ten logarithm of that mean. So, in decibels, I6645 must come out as 8.44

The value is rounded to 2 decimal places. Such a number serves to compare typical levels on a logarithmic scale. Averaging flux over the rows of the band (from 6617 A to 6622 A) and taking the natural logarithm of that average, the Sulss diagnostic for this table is 1.96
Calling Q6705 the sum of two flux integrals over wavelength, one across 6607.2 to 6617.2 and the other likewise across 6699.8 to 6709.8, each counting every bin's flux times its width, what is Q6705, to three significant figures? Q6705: 138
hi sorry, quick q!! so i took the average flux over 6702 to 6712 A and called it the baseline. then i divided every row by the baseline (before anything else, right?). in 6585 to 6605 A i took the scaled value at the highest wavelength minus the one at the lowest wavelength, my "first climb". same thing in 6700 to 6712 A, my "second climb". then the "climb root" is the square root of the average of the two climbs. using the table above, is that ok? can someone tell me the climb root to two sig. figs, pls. 0.15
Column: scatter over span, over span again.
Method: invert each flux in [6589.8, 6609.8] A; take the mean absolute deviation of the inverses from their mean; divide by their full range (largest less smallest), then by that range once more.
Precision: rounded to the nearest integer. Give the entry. 54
